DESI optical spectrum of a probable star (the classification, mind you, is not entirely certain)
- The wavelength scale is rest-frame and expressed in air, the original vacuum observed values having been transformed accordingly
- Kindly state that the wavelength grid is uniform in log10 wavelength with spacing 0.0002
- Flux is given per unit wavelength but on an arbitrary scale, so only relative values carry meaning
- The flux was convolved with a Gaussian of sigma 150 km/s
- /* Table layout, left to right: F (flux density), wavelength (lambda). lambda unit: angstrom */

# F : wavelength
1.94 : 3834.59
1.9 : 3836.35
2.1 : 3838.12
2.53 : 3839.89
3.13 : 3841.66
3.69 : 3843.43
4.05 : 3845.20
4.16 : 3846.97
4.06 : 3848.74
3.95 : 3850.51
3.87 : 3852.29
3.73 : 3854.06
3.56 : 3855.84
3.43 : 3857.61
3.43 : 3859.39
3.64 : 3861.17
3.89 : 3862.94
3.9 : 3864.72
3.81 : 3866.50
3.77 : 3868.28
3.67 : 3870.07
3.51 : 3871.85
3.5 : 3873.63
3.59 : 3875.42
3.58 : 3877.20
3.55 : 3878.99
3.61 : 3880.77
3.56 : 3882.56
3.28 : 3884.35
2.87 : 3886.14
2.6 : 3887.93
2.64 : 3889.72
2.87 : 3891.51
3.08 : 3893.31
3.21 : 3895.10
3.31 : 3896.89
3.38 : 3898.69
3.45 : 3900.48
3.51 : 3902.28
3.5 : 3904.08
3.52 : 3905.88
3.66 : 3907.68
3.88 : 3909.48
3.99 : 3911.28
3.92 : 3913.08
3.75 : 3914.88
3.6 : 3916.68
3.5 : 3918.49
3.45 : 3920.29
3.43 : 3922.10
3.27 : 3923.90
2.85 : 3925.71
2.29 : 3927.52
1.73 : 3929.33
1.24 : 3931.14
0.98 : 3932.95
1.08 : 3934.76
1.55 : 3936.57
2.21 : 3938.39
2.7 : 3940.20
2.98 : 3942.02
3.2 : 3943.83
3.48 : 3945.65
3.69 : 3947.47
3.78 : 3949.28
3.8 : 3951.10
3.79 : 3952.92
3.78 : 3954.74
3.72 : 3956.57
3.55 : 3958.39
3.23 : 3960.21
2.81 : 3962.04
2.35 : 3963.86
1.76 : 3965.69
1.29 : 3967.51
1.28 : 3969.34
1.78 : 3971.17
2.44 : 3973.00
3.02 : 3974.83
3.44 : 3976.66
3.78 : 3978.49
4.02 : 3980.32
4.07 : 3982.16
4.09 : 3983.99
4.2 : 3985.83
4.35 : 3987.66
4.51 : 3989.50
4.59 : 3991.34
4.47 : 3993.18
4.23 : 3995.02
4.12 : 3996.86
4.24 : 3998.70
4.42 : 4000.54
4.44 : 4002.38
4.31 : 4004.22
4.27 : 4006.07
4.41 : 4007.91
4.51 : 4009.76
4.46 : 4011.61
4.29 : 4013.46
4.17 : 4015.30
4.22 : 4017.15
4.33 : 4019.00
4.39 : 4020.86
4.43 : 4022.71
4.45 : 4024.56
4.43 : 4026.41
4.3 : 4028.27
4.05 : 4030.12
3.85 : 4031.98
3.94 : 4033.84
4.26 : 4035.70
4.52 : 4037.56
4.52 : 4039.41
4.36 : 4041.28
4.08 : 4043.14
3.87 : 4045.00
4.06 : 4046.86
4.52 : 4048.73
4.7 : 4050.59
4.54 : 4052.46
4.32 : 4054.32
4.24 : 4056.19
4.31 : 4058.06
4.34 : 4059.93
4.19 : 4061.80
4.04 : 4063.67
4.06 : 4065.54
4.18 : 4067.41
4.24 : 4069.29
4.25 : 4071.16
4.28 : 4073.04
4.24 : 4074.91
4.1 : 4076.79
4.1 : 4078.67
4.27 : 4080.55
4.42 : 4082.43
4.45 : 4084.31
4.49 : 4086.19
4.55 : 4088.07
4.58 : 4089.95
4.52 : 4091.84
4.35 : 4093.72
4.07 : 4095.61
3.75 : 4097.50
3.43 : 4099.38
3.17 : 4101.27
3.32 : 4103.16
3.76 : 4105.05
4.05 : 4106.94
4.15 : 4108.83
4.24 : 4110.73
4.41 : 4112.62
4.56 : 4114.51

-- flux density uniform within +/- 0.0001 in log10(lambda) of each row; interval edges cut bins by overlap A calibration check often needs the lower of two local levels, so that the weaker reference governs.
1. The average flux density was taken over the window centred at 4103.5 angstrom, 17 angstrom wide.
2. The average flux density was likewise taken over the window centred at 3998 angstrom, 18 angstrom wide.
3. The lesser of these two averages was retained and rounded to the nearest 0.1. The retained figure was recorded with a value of 3.8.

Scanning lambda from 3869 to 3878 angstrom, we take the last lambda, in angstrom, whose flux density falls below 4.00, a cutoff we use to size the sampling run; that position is 3877.20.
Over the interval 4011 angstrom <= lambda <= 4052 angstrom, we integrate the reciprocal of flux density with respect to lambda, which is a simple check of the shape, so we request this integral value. 9.6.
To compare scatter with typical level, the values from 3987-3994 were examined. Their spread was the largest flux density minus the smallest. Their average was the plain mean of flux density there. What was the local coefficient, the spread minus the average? -4.24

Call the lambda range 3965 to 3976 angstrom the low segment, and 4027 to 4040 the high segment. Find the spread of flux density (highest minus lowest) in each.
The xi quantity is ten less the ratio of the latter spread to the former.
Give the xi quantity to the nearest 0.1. 9.6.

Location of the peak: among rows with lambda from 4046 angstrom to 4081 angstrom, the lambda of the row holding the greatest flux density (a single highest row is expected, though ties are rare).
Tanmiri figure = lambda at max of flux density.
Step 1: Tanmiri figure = 4050.59 angstrom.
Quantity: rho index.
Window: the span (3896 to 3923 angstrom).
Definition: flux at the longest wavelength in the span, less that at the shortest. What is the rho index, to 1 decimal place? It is 0.1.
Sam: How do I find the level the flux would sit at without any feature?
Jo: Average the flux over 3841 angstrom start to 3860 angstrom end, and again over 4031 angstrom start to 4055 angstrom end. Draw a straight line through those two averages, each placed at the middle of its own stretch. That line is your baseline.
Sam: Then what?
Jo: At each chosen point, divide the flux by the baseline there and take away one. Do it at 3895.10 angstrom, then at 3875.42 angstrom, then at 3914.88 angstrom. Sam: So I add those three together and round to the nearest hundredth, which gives -0.27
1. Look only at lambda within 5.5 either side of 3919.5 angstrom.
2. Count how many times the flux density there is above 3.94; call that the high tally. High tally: 0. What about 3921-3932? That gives 0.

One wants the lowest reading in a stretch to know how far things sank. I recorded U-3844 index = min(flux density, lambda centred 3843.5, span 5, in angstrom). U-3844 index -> 3.13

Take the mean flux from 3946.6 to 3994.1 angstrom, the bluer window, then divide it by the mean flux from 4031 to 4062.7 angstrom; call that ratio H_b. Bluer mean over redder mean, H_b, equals 0.79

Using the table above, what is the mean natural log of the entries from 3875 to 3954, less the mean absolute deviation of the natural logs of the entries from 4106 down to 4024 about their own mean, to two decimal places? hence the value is 1.03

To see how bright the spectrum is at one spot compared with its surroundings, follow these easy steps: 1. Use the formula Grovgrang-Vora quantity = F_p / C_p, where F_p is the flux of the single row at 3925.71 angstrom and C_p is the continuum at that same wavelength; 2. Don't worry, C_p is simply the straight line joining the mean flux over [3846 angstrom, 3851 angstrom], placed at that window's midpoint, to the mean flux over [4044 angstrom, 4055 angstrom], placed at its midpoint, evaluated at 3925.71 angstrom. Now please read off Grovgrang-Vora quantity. 0.68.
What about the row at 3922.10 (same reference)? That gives 0.82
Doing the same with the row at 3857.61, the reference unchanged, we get 0.84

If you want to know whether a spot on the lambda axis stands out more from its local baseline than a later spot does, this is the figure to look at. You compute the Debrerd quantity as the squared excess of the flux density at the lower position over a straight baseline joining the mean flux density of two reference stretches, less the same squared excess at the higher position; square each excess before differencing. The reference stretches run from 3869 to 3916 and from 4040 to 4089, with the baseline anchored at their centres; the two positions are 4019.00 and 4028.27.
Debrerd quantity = 0.0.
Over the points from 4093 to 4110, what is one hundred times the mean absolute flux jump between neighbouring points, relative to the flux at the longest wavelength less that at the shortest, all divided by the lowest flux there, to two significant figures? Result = -43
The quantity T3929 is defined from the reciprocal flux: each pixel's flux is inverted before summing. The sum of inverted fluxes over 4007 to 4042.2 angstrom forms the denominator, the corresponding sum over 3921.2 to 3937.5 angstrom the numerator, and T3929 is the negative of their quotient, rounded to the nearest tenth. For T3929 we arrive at -1.2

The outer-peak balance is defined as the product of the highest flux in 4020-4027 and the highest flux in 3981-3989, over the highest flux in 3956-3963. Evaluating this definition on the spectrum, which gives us 5.20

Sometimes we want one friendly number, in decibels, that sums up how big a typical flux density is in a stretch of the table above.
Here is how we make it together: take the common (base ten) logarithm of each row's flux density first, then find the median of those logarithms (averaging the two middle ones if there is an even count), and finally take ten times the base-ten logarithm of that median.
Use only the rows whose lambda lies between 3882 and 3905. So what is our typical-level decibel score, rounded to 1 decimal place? -2.9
